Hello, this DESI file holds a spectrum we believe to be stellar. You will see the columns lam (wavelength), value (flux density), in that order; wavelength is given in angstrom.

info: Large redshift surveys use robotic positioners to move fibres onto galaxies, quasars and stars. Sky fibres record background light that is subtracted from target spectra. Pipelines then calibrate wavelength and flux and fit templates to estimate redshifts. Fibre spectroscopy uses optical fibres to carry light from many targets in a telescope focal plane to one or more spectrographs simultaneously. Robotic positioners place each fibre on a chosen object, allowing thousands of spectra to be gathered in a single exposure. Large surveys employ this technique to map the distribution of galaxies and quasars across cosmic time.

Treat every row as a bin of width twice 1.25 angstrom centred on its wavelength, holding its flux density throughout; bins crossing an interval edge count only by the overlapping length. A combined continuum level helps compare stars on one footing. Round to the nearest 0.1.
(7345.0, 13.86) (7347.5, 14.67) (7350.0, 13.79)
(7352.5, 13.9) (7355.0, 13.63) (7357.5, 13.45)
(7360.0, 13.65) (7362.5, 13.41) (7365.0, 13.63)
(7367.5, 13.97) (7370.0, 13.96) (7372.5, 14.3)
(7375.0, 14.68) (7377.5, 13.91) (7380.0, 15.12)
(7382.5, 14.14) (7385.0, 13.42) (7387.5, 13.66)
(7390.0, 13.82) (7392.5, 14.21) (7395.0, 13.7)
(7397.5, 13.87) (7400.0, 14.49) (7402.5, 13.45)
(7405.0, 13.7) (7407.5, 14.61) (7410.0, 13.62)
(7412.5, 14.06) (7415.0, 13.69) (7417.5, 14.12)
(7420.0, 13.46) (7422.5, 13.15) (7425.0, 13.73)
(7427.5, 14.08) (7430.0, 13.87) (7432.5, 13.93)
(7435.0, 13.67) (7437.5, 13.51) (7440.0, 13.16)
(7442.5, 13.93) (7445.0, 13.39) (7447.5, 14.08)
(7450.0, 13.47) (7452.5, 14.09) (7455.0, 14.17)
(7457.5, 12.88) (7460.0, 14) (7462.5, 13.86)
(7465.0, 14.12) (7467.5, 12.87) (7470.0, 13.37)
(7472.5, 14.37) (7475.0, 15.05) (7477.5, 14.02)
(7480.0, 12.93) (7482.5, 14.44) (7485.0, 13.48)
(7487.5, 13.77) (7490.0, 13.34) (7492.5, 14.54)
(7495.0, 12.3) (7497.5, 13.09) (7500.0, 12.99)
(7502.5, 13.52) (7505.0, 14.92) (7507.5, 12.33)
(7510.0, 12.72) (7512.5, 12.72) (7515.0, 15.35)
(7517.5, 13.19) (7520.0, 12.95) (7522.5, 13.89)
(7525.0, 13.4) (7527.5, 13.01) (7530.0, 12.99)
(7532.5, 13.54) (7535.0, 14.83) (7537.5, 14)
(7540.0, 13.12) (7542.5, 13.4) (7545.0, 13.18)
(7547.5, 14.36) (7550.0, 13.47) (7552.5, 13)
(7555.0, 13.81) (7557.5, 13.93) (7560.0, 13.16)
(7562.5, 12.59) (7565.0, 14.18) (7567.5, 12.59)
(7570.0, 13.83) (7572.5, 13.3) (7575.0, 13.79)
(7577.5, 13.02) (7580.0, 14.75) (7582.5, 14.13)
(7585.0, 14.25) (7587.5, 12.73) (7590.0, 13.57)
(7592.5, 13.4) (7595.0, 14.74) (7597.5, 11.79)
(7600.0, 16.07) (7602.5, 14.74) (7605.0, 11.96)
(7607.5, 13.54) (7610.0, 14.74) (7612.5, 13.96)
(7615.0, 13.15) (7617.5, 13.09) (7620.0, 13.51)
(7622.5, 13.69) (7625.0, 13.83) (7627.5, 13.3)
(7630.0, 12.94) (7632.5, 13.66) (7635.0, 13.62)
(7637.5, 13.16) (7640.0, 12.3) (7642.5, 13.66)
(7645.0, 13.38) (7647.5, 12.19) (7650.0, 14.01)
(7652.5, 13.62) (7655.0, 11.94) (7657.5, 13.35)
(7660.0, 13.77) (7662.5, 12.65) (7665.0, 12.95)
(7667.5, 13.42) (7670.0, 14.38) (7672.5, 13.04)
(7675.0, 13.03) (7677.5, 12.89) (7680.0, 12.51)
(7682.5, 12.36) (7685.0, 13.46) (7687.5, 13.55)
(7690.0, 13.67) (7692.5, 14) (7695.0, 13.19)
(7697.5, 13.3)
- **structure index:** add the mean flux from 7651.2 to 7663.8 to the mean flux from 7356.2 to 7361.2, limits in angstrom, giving 26.6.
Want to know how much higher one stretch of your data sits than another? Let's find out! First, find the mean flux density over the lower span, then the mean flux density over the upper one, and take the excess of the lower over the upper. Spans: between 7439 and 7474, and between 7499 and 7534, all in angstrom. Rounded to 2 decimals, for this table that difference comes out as 0.30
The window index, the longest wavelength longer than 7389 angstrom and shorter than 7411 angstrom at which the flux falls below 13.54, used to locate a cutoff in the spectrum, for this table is 7402.5 angstrom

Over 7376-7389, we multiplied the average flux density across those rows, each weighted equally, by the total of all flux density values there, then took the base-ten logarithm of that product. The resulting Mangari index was 2.99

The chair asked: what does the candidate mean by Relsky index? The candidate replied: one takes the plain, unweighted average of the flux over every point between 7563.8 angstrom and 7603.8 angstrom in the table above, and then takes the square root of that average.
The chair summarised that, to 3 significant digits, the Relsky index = 3.72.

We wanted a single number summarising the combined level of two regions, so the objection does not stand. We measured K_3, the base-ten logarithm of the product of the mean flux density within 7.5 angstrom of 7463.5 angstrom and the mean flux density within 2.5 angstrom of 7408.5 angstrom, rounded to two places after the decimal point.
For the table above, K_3 2.28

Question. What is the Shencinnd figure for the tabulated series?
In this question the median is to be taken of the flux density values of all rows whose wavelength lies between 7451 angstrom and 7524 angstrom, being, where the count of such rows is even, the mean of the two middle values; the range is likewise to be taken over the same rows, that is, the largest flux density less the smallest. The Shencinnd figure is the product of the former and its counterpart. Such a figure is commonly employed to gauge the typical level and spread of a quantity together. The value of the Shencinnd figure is 41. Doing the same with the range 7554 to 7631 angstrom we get 58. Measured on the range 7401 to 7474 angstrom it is 24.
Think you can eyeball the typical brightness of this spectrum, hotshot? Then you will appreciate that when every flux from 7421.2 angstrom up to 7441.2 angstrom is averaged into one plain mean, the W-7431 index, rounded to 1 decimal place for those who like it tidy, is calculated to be 13.6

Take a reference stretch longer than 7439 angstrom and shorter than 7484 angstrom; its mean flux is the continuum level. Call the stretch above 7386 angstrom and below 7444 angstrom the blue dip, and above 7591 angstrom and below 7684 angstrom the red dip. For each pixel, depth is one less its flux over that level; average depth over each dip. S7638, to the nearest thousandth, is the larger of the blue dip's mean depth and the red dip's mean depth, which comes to 0.031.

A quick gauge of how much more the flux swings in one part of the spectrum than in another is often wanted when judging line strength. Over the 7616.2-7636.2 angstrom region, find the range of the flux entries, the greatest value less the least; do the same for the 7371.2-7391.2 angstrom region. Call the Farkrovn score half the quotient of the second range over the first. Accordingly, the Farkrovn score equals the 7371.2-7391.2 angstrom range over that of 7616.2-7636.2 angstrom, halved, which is 1.0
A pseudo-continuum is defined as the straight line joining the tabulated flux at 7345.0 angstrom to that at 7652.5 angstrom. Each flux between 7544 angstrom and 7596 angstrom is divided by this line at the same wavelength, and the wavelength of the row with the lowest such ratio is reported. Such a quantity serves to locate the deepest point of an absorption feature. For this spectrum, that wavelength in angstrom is 7562.5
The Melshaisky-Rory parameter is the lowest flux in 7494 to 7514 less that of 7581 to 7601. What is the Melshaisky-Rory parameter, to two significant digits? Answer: 0.51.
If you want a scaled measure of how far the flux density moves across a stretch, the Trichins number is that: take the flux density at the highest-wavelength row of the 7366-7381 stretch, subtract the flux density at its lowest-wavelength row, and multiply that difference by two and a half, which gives 2.9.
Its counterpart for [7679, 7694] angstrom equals 3.7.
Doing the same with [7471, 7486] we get -2.2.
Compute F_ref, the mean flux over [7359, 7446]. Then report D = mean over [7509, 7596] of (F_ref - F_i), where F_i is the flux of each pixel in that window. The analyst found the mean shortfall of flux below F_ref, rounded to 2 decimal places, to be 0.29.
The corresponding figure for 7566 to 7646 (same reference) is 0.29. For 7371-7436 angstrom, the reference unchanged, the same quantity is -0.08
